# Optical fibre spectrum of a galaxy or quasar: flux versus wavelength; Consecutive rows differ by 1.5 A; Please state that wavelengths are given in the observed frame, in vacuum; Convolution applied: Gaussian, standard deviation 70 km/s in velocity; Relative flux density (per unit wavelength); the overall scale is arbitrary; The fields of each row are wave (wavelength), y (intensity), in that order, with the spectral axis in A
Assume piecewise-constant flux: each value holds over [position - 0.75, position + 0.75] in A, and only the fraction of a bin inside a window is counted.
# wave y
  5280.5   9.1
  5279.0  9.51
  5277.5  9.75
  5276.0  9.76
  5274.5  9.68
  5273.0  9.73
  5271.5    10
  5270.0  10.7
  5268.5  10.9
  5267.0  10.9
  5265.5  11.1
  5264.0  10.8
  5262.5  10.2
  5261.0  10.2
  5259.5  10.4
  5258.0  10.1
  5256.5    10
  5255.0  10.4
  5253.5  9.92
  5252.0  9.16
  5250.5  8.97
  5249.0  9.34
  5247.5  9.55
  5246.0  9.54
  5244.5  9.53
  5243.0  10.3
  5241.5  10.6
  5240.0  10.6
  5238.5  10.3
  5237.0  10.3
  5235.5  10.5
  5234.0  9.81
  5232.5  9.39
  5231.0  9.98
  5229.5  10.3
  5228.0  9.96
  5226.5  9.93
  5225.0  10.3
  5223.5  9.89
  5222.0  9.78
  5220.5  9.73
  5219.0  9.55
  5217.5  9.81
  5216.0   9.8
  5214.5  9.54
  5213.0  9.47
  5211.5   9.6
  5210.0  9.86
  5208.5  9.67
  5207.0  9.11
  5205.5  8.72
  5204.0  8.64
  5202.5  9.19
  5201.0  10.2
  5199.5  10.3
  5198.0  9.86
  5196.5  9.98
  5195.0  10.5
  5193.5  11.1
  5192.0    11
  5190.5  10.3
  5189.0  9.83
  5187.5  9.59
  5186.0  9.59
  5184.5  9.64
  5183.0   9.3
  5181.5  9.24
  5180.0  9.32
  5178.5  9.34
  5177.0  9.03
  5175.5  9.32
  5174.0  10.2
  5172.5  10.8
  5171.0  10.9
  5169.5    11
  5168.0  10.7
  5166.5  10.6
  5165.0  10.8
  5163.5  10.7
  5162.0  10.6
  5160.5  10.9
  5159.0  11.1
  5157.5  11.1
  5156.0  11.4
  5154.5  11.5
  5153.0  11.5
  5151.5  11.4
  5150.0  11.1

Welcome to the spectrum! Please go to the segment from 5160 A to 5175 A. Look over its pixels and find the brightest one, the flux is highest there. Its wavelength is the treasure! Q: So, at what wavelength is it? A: 5169.5 A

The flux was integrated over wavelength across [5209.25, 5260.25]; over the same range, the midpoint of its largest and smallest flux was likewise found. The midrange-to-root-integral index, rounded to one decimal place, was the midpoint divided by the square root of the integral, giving 0.4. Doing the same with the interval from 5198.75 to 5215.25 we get 0.8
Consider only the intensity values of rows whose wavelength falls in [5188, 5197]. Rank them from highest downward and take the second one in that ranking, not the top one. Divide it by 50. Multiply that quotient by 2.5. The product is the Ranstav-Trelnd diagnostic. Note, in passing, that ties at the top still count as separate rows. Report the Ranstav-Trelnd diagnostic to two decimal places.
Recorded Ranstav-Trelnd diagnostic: 0.55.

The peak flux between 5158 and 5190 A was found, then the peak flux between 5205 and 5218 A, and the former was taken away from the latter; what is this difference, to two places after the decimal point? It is -1.24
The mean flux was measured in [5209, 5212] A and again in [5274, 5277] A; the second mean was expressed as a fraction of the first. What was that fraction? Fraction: 1.00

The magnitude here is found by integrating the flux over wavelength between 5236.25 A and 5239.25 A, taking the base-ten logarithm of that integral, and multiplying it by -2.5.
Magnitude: -3.72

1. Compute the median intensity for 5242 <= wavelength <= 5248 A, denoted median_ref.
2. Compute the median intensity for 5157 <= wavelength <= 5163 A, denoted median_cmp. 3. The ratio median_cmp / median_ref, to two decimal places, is 1.15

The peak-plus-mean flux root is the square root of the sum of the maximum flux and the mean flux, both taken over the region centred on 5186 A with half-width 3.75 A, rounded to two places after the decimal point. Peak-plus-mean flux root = 4.41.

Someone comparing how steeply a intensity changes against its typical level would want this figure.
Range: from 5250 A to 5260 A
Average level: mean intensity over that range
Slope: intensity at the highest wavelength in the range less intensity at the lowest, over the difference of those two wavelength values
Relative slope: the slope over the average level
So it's 0.016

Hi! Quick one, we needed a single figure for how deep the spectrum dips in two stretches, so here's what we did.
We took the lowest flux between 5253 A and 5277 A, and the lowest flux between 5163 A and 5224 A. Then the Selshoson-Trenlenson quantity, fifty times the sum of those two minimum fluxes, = 916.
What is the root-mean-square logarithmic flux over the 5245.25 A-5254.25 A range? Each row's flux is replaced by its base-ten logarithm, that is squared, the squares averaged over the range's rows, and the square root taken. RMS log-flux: 0.97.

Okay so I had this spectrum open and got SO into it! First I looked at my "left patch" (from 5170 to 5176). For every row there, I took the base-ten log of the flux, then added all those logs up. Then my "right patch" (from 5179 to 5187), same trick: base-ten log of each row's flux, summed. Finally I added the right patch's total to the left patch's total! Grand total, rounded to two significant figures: 8.9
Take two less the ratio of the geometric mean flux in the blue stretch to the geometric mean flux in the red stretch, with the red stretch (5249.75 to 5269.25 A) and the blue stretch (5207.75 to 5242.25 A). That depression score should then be 1.03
